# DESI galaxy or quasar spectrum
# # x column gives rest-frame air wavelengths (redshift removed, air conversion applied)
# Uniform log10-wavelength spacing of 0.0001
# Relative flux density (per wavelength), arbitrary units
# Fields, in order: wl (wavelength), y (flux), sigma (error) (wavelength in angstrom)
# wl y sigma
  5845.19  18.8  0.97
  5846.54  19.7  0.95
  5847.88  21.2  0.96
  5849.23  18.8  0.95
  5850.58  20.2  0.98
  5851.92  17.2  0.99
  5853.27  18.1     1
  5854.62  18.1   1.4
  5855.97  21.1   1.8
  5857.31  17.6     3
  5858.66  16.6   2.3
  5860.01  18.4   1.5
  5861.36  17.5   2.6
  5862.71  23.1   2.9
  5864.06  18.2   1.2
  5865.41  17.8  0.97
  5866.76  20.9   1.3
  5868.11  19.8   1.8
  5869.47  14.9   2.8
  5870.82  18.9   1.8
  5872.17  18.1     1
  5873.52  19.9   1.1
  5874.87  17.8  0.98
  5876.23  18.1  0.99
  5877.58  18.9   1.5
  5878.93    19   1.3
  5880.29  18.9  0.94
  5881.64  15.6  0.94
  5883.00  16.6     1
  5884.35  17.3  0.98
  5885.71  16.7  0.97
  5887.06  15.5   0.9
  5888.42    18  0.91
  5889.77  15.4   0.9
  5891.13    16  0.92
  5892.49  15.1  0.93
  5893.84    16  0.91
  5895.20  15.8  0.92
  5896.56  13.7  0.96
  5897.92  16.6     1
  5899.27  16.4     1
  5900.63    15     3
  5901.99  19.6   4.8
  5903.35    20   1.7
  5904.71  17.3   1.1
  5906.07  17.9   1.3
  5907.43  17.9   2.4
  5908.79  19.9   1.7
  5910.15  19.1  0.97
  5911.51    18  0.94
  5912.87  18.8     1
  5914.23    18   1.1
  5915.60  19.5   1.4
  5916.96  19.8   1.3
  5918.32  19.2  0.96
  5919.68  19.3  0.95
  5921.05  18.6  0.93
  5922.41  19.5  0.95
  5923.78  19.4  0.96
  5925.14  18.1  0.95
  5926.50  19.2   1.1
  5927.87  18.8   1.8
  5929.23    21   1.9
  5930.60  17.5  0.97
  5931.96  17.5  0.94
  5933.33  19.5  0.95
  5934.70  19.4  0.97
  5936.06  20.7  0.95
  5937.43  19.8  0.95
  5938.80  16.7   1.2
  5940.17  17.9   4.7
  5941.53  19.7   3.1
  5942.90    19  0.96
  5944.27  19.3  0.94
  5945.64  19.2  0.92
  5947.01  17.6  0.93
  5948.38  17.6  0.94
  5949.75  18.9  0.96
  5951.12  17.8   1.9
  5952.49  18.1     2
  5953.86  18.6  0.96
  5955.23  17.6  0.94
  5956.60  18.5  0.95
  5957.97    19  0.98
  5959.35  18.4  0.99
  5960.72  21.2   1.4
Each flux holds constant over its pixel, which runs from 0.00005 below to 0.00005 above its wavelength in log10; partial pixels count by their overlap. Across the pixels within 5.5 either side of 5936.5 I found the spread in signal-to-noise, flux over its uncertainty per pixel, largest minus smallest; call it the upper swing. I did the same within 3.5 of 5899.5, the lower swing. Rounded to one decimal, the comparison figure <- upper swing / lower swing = 1.4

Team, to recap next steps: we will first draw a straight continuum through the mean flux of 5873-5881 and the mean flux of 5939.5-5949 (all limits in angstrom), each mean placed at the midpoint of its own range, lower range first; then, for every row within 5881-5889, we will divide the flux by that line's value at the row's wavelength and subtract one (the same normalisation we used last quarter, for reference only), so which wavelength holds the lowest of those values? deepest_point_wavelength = 5887.06 angstrom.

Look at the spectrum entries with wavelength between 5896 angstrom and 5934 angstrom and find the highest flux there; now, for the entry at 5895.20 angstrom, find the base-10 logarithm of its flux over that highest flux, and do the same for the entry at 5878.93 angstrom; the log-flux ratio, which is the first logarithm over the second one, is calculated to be 2.8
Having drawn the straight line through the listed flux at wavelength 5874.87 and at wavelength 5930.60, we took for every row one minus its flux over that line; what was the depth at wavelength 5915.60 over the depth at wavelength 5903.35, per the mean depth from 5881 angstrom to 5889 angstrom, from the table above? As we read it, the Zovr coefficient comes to 13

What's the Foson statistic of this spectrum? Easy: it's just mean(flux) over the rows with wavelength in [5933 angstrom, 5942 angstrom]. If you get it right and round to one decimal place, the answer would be 19.1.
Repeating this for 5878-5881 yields 18.9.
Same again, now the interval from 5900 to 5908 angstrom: 18.0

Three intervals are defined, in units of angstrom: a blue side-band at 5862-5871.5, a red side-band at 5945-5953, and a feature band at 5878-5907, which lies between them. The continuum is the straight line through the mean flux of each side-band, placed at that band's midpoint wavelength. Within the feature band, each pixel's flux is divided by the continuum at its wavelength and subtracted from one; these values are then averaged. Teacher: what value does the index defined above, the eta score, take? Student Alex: 0.11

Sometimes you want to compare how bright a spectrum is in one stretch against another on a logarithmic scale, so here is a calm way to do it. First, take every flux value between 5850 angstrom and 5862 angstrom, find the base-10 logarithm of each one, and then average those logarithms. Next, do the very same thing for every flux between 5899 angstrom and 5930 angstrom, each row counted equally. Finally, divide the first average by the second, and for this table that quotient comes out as 0.993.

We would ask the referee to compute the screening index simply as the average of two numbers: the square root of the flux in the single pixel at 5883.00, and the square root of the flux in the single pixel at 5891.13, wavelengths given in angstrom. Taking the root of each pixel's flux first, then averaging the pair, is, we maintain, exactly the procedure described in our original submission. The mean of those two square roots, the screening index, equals 4.037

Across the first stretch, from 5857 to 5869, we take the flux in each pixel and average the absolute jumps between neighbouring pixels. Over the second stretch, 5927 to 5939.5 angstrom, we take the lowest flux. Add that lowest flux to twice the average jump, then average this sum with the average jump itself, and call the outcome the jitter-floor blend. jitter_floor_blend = 11.9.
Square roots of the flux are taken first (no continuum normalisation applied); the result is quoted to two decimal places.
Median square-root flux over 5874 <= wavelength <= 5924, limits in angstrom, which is 4.24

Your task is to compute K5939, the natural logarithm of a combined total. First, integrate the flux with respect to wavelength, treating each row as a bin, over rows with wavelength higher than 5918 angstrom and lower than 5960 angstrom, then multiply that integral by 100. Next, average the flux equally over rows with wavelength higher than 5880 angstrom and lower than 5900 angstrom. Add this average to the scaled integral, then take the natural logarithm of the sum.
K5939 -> 11.3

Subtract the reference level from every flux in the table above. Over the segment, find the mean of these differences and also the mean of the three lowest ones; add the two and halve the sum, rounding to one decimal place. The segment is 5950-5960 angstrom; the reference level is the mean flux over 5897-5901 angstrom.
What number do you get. 2.1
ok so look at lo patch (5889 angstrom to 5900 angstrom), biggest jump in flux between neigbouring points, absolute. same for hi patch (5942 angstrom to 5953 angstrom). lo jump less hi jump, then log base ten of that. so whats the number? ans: 0.11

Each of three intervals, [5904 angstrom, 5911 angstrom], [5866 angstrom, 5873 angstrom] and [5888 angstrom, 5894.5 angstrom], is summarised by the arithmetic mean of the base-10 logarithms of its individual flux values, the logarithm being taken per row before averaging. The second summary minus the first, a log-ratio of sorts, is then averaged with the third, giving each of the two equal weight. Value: 0.603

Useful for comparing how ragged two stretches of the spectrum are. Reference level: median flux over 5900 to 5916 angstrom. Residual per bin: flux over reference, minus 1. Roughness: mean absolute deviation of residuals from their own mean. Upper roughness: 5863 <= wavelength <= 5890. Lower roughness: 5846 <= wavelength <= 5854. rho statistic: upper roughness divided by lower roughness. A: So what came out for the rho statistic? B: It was 1.09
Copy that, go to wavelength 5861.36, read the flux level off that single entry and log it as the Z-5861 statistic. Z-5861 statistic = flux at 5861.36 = 17.5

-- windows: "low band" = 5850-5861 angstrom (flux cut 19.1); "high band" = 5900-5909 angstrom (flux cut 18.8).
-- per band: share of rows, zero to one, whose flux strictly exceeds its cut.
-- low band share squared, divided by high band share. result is 0.15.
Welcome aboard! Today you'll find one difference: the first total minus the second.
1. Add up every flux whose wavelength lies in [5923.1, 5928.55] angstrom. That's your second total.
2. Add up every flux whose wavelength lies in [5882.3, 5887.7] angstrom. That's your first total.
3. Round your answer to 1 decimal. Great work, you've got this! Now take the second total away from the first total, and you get -9.4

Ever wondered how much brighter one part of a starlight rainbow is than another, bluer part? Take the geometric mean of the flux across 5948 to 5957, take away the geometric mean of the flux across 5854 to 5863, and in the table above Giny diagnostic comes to -0.6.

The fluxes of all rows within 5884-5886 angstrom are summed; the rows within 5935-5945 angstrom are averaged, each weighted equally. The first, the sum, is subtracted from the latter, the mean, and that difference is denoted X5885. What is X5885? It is -15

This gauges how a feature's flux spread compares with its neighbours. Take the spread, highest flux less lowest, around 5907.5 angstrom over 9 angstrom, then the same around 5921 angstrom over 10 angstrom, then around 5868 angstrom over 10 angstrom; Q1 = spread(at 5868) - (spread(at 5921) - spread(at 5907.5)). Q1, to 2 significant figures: 7.0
